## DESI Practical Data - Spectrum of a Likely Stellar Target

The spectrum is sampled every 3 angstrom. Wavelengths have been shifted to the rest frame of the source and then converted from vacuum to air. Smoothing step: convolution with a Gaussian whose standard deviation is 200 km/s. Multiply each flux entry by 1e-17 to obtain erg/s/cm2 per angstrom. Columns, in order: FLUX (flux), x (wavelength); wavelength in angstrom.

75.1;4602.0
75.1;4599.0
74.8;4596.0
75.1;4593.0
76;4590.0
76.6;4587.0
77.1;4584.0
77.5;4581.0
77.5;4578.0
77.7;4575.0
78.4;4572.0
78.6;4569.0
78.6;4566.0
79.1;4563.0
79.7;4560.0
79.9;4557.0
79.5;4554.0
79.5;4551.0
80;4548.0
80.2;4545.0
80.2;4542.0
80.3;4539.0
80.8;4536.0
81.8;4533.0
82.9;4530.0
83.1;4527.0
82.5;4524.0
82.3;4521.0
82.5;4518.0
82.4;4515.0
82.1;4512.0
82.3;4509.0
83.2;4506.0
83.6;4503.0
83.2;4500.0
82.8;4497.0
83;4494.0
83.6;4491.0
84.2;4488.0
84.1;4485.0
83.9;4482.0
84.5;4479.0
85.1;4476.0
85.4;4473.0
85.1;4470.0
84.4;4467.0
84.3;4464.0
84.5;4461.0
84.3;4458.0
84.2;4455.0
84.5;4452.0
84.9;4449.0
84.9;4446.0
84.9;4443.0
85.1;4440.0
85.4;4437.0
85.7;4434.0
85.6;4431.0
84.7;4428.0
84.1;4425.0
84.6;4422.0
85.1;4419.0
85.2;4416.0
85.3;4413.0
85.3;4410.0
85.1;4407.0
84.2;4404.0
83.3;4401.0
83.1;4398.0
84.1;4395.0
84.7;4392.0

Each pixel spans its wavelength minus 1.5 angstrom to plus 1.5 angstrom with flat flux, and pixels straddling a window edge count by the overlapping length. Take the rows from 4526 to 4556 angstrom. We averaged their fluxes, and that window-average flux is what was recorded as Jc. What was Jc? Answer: 80.8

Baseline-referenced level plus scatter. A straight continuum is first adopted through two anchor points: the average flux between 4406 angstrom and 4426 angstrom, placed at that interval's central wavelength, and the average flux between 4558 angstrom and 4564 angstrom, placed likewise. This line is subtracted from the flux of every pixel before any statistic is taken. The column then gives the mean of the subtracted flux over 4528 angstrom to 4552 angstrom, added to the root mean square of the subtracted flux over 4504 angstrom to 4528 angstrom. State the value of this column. 2.0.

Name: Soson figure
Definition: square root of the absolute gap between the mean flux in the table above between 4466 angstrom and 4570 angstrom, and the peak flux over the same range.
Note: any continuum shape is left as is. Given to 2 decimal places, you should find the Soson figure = 1.81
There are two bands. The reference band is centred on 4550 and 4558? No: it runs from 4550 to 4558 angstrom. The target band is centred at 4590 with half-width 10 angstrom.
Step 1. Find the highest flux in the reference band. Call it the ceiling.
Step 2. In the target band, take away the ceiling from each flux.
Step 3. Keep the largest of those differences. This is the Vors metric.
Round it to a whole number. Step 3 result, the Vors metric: -2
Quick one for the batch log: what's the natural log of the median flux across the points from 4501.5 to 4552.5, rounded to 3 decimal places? 4.410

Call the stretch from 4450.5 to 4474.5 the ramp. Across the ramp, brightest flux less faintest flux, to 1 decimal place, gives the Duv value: 1.2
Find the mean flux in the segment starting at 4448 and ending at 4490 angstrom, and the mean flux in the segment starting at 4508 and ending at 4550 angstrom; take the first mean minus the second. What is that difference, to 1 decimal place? 2.9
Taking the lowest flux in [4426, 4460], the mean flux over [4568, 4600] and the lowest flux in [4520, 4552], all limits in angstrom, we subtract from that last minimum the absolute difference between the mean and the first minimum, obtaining 72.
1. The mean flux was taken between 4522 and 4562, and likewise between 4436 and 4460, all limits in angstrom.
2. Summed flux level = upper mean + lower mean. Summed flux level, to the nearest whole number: 166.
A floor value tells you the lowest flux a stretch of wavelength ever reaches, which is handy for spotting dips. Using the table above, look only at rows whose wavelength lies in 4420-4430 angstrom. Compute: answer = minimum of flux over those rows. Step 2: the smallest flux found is 84.1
